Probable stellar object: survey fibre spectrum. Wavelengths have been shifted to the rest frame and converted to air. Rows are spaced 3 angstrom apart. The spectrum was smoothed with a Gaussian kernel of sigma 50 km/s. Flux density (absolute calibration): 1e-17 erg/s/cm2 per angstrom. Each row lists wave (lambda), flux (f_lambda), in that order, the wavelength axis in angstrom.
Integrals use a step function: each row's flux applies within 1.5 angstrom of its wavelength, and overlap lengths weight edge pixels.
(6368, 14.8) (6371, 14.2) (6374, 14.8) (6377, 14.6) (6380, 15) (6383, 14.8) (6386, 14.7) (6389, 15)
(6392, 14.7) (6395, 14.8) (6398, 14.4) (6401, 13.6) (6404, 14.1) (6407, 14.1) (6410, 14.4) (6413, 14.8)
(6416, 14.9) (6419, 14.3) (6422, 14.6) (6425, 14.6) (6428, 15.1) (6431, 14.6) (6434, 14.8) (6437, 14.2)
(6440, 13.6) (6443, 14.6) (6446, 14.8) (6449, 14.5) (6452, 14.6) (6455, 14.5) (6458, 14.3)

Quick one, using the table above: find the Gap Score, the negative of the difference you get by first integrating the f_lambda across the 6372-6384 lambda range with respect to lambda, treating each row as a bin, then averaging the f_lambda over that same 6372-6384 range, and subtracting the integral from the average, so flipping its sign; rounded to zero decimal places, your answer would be 163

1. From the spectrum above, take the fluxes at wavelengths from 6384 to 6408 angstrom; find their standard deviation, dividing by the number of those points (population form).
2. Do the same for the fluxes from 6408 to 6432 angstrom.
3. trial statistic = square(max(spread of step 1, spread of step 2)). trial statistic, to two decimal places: 0.19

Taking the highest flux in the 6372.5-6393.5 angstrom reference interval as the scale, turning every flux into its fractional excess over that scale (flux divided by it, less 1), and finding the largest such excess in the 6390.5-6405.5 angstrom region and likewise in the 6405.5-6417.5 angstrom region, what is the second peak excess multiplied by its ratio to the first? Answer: -0.003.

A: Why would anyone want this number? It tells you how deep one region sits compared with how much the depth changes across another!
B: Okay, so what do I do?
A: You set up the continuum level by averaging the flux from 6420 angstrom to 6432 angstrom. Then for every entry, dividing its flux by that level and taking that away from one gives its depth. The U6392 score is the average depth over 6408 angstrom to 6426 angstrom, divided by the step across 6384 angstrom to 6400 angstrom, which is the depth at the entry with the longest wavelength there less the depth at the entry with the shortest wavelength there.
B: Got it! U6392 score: 0.4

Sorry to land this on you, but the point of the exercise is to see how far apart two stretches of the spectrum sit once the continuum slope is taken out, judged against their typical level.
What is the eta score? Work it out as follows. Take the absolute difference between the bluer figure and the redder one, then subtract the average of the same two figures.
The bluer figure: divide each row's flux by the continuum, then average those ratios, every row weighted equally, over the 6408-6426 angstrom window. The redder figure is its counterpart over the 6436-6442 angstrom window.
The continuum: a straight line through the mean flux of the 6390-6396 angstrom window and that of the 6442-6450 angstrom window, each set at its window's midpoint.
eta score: -0.93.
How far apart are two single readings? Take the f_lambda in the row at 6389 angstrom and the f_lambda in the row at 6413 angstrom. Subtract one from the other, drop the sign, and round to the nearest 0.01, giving 0.20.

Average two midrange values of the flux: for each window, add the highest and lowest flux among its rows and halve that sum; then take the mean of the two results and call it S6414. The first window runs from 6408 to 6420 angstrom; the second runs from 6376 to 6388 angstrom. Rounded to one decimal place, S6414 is 14.7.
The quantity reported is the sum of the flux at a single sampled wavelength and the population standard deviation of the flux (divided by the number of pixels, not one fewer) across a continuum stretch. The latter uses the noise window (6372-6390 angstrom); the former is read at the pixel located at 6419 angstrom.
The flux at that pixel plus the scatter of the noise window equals 14.4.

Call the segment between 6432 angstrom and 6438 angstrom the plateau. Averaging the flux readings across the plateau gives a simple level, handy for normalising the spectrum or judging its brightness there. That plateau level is 14.5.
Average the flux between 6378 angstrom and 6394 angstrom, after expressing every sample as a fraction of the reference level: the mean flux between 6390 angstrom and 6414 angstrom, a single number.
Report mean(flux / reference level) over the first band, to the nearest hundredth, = 1.03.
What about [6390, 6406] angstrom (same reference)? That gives 1.00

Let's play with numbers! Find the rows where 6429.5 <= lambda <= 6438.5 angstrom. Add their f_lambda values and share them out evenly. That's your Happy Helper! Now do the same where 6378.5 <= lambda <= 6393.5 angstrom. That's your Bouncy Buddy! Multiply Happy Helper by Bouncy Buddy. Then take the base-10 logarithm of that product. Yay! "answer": 2.33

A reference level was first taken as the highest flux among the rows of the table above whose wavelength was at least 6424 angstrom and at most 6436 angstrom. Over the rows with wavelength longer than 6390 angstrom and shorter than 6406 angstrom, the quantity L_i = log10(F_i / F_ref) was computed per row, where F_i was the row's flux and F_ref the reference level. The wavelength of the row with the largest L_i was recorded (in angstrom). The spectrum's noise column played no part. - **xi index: 6395 angstrom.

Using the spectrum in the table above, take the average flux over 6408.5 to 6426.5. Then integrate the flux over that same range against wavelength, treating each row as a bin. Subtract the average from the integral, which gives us 248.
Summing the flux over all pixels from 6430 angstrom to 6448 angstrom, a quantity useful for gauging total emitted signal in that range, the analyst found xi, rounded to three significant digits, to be 86.6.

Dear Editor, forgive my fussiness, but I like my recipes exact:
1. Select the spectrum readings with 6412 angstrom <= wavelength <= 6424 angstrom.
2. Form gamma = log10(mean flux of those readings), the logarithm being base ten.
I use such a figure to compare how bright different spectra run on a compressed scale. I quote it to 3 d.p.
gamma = 1.166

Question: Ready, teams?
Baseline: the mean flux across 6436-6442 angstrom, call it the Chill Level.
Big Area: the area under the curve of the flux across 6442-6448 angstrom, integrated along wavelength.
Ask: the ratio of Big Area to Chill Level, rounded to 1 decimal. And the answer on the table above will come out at 6.3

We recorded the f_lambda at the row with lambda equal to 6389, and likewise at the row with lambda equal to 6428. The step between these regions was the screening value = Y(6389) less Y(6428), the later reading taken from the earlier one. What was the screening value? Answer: -0.1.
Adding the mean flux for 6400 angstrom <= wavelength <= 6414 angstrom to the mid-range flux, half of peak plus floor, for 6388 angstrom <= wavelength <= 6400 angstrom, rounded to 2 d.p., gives 28.90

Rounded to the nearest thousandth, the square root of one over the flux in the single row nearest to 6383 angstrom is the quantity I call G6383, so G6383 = 0.260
